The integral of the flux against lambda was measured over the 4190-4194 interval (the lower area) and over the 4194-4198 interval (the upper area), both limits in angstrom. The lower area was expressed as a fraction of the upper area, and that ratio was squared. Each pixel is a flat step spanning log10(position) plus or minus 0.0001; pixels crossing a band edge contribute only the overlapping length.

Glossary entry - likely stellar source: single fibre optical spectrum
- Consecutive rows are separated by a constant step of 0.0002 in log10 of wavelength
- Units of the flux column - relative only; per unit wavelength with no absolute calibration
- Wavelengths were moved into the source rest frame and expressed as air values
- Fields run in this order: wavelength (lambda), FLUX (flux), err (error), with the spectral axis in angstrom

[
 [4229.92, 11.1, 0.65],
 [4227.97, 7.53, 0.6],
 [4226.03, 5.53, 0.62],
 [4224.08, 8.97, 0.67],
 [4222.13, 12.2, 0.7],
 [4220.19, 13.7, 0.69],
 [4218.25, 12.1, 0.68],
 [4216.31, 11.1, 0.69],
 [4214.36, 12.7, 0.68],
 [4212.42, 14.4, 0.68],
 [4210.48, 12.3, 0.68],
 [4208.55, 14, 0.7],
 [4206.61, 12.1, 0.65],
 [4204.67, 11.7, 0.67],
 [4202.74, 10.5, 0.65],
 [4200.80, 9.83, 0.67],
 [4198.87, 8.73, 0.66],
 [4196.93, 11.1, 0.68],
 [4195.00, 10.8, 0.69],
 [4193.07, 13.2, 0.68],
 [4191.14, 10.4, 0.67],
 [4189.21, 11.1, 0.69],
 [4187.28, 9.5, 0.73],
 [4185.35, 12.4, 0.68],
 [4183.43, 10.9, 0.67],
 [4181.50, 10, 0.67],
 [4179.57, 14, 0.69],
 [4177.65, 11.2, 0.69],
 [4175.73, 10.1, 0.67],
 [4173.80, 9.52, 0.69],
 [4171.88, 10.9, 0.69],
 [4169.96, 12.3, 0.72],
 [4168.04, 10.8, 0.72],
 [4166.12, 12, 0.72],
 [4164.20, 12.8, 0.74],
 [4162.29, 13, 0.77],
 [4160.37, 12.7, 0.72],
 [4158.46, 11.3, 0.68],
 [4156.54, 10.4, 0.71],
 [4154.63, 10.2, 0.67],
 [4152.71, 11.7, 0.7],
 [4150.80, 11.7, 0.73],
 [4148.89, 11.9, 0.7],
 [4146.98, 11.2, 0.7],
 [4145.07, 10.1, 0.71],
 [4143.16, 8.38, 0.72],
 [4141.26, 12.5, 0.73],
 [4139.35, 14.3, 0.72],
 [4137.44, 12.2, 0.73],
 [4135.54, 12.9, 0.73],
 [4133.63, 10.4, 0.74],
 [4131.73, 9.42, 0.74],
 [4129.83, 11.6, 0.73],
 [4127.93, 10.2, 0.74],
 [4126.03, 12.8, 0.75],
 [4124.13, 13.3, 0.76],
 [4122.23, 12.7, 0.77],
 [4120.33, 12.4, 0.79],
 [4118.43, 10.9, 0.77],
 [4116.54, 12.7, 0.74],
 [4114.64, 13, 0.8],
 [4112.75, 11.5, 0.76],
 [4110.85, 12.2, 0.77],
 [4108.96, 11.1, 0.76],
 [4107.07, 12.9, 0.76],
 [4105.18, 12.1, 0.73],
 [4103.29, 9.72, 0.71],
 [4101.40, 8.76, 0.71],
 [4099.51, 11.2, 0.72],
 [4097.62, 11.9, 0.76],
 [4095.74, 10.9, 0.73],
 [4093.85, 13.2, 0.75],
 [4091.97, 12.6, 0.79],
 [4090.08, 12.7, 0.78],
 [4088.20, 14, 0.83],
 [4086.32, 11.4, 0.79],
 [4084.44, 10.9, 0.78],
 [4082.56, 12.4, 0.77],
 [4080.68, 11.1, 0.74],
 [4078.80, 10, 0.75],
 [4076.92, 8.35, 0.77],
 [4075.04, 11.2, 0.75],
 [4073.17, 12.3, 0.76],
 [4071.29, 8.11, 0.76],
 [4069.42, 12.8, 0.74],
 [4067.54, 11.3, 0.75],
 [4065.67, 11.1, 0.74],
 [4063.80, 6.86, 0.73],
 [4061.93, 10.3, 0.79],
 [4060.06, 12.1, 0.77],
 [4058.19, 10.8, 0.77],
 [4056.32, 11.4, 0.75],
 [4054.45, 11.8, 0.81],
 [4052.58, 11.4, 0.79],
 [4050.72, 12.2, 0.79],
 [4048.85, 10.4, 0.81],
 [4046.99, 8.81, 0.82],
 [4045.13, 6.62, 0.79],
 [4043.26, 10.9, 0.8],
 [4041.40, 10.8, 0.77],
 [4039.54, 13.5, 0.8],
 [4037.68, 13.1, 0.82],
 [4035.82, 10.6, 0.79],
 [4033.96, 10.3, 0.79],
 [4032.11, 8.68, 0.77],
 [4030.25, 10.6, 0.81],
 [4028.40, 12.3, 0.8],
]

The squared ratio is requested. 1.2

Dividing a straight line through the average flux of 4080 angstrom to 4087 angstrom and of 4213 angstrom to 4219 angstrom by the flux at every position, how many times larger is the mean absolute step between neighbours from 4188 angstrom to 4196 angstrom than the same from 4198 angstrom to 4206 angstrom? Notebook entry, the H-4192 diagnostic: 1.5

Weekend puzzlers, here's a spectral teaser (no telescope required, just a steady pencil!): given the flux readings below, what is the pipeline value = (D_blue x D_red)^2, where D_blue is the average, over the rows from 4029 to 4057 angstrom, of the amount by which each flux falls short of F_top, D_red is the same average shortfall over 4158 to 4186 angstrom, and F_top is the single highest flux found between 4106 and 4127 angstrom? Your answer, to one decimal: 19.0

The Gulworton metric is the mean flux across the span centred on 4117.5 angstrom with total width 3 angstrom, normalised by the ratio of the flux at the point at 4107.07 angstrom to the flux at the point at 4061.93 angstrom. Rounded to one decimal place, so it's 9.4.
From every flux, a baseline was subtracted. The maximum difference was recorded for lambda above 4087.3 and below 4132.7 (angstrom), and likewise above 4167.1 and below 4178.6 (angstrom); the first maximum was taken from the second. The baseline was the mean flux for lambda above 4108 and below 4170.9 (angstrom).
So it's -1.7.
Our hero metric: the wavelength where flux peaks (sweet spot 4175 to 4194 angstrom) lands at 4179.57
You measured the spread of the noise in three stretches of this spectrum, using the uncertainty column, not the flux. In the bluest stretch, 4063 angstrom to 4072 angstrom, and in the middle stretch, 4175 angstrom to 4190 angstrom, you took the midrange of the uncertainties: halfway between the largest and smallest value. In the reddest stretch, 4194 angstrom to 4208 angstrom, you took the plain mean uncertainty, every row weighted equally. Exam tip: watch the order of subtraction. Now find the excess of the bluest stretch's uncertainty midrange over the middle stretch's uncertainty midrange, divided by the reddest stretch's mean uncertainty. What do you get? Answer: 0.067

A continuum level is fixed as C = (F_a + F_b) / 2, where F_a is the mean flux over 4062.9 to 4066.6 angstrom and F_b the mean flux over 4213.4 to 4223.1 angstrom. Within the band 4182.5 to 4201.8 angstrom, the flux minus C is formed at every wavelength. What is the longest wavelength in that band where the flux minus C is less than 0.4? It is 4200.80 angstrom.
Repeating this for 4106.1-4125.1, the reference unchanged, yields 4118.43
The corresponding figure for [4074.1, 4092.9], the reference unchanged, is 4084.44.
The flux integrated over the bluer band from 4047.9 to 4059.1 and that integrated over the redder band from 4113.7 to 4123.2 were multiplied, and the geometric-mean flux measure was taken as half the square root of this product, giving 61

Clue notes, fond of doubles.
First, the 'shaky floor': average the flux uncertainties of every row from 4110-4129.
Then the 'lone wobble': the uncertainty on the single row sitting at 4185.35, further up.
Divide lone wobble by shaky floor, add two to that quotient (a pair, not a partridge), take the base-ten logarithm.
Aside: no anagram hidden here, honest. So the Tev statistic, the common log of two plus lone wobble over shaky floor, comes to 0.461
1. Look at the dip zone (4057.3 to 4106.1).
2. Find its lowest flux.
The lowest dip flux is 6.86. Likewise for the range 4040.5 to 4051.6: 6.62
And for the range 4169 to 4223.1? 8.73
